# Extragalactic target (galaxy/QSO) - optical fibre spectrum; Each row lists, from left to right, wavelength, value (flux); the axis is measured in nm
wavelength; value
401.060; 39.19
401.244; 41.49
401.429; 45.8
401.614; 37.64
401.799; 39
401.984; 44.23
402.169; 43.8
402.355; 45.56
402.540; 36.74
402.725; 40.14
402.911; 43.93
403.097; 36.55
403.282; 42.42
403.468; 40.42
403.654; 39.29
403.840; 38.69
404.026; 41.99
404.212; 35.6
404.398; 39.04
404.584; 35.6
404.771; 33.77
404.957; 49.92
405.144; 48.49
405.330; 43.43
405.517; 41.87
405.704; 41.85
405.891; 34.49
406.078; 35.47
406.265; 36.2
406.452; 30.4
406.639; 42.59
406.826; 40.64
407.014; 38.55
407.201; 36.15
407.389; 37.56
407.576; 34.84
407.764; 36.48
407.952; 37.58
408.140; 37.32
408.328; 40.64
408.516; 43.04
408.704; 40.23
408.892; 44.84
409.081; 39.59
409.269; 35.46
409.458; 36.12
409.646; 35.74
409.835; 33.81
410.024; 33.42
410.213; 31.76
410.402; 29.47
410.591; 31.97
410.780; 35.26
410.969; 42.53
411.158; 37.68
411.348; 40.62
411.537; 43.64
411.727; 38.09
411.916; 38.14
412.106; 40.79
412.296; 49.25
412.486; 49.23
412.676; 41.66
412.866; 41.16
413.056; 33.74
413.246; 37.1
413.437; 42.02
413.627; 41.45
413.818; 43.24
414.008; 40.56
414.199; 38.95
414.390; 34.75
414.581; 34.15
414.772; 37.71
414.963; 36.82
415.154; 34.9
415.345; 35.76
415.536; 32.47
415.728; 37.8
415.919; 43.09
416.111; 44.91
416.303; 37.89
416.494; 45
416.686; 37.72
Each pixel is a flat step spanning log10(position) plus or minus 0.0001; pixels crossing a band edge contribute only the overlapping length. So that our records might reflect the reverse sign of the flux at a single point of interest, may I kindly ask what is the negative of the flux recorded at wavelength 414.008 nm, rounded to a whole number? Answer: -41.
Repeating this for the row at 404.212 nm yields -36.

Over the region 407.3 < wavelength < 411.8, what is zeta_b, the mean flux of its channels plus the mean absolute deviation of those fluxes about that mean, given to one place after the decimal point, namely 40.5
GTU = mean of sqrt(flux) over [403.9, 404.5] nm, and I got 6.23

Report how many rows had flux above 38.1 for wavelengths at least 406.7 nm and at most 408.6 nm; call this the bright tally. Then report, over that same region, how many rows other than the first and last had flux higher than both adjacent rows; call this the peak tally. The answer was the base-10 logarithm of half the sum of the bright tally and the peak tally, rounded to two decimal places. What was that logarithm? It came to 0.48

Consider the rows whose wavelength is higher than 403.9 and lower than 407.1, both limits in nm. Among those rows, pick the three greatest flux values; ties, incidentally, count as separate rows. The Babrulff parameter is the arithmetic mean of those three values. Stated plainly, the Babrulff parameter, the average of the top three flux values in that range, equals 47.3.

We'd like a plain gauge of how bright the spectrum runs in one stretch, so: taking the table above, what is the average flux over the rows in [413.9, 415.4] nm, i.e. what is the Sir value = 37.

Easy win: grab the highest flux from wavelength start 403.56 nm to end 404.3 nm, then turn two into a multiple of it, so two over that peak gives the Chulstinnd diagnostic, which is 0.0476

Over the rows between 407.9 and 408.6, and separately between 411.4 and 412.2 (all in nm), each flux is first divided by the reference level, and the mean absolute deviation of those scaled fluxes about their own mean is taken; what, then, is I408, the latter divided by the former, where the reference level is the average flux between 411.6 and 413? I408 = 0.93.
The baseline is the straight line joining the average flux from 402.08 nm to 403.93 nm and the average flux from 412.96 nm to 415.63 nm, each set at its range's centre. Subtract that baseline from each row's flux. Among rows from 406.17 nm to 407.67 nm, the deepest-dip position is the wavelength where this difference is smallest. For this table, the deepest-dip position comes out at 406.452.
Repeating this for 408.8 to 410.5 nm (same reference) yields 410.402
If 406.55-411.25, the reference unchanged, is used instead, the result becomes 410.402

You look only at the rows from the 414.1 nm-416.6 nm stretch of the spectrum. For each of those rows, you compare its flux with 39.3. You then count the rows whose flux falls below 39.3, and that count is 10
